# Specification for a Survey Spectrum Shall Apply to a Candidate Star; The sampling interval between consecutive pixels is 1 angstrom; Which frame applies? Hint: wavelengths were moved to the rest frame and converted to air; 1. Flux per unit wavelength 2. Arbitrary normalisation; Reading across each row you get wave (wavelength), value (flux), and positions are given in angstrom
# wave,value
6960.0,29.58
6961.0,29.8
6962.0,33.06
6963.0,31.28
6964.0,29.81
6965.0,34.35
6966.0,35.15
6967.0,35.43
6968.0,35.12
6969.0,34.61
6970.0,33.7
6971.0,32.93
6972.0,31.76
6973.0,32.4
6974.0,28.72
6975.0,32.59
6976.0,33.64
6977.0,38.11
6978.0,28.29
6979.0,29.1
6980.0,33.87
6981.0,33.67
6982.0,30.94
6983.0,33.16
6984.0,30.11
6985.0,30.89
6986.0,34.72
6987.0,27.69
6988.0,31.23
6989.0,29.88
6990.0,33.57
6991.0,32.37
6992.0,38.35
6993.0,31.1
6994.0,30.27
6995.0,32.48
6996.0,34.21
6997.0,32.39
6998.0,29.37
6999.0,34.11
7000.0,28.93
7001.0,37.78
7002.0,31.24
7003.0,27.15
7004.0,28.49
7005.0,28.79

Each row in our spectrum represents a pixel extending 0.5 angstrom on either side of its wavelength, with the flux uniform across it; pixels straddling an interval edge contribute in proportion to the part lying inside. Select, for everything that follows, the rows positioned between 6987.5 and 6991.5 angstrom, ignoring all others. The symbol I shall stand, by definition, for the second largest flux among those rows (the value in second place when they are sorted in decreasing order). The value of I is 32.37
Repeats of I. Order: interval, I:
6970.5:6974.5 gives 32.4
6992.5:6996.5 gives 32.48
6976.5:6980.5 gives 33.87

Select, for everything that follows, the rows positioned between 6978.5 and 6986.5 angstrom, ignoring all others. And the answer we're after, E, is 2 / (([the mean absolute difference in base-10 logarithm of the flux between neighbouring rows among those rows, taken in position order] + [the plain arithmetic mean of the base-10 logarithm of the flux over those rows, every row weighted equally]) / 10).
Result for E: 12.99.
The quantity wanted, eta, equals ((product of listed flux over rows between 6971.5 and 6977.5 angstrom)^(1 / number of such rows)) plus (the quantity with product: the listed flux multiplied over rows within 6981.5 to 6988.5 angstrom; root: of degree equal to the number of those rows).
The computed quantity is 63.9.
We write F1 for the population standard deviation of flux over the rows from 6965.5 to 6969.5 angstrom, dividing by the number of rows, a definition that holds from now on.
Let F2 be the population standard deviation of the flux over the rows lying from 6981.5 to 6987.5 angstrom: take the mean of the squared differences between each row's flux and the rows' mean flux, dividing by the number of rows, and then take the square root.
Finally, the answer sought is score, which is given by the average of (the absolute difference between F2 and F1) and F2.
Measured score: 2.1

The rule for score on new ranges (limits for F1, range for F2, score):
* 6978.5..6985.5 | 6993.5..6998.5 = 0.9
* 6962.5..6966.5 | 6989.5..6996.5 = 1.4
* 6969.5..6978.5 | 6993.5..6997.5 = 1.4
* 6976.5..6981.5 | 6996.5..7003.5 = 1.8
